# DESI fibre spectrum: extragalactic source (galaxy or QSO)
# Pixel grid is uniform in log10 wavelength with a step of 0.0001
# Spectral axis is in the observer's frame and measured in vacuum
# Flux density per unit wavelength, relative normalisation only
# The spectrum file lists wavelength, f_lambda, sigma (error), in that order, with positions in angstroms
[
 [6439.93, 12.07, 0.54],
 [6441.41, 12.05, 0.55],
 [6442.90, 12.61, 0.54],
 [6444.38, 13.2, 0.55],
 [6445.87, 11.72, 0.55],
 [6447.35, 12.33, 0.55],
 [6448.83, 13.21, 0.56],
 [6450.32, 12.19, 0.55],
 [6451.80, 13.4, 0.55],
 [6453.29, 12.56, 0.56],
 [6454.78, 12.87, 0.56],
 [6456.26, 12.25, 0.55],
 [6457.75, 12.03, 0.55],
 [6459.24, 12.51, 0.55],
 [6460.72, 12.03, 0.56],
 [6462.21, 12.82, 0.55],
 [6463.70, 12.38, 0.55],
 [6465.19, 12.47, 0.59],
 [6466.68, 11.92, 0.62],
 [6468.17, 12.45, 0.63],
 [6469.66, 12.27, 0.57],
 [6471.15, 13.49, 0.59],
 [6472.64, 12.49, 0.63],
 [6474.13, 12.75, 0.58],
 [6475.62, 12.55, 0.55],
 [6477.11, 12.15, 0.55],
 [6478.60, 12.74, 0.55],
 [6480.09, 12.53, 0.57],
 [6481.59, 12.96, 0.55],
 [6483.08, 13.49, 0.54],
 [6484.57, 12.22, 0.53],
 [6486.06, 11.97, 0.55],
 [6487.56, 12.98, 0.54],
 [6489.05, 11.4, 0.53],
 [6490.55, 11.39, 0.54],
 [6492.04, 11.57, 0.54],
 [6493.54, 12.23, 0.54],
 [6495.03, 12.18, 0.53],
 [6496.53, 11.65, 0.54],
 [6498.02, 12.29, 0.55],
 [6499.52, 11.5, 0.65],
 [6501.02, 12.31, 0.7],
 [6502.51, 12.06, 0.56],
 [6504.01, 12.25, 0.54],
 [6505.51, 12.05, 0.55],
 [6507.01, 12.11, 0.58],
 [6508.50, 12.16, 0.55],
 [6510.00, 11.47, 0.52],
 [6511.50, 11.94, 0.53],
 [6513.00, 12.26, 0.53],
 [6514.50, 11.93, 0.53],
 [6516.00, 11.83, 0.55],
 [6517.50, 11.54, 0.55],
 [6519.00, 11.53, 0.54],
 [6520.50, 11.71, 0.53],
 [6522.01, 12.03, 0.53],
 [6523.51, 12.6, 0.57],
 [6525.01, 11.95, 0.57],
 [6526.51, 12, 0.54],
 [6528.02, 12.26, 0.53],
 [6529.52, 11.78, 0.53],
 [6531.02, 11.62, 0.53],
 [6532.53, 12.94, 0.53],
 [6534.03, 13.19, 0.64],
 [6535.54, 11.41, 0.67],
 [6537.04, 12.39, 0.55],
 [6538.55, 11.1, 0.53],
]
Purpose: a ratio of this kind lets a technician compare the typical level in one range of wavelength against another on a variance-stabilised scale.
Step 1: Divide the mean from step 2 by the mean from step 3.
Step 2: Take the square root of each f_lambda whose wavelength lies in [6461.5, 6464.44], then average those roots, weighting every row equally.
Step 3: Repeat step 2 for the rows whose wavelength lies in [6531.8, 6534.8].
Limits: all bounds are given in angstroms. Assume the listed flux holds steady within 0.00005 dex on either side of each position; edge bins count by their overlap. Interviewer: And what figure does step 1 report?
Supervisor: 0.98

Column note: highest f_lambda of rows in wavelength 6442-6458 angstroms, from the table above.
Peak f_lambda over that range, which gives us 13.4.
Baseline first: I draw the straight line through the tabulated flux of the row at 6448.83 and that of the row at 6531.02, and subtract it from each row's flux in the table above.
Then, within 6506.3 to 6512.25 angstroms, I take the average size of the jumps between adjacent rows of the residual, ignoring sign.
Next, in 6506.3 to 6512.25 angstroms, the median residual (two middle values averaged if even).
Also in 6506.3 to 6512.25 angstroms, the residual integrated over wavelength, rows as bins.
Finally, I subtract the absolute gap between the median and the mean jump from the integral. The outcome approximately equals -1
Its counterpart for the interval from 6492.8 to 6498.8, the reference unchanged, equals -2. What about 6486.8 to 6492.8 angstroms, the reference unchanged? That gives -5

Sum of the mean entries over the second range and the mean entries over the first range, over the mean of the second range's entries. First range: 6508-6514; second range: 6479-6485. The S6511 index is 1.93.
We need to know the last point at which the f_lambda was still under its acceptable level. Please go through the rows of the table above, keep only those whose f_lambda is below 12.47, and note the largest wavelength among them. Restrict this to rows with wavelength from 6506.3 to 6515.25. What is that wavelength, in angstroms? 6514.50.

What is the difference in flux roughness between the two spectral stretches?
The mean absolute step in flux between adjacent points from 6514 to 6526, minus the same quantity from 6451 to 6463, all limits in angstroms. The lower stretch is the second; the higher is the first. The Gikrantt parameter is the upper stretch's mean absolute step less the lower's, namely -0.23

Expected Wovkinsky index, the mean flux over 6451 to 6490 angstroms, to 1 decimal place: 12.5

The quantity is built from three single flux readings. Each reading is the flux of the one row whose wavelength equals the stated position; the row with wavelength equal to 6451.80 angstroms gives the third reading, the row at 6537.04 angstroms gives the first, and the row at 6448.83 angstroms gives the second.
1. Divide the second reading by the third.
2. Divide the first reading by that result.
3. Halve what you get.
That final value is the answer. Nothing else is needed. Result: 6.28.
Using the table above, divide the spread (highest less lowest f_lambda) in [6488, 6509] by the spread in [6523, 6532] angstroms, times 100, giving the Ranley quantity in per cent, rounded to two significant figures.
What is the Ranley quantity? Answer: 94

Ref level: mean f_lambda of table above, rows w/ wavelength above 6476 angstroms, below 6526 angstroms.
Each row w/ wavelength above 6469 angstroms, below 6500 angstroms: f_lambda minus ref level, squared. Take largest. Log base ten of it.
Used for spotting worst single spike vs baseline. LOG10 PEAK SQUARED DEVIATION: 0.29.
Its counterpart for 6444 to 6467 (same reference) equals 0.23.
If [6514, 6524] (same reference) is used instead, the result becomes -0.50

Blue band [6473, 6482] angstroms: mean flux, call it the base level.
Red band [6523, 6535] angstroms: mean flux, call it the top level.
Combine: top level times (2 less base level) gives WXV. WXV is -130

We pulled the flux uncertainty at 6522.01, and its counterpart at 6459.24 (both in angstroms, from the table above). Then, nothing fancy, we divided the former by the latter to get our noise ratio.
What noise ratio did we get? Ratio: 0.96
